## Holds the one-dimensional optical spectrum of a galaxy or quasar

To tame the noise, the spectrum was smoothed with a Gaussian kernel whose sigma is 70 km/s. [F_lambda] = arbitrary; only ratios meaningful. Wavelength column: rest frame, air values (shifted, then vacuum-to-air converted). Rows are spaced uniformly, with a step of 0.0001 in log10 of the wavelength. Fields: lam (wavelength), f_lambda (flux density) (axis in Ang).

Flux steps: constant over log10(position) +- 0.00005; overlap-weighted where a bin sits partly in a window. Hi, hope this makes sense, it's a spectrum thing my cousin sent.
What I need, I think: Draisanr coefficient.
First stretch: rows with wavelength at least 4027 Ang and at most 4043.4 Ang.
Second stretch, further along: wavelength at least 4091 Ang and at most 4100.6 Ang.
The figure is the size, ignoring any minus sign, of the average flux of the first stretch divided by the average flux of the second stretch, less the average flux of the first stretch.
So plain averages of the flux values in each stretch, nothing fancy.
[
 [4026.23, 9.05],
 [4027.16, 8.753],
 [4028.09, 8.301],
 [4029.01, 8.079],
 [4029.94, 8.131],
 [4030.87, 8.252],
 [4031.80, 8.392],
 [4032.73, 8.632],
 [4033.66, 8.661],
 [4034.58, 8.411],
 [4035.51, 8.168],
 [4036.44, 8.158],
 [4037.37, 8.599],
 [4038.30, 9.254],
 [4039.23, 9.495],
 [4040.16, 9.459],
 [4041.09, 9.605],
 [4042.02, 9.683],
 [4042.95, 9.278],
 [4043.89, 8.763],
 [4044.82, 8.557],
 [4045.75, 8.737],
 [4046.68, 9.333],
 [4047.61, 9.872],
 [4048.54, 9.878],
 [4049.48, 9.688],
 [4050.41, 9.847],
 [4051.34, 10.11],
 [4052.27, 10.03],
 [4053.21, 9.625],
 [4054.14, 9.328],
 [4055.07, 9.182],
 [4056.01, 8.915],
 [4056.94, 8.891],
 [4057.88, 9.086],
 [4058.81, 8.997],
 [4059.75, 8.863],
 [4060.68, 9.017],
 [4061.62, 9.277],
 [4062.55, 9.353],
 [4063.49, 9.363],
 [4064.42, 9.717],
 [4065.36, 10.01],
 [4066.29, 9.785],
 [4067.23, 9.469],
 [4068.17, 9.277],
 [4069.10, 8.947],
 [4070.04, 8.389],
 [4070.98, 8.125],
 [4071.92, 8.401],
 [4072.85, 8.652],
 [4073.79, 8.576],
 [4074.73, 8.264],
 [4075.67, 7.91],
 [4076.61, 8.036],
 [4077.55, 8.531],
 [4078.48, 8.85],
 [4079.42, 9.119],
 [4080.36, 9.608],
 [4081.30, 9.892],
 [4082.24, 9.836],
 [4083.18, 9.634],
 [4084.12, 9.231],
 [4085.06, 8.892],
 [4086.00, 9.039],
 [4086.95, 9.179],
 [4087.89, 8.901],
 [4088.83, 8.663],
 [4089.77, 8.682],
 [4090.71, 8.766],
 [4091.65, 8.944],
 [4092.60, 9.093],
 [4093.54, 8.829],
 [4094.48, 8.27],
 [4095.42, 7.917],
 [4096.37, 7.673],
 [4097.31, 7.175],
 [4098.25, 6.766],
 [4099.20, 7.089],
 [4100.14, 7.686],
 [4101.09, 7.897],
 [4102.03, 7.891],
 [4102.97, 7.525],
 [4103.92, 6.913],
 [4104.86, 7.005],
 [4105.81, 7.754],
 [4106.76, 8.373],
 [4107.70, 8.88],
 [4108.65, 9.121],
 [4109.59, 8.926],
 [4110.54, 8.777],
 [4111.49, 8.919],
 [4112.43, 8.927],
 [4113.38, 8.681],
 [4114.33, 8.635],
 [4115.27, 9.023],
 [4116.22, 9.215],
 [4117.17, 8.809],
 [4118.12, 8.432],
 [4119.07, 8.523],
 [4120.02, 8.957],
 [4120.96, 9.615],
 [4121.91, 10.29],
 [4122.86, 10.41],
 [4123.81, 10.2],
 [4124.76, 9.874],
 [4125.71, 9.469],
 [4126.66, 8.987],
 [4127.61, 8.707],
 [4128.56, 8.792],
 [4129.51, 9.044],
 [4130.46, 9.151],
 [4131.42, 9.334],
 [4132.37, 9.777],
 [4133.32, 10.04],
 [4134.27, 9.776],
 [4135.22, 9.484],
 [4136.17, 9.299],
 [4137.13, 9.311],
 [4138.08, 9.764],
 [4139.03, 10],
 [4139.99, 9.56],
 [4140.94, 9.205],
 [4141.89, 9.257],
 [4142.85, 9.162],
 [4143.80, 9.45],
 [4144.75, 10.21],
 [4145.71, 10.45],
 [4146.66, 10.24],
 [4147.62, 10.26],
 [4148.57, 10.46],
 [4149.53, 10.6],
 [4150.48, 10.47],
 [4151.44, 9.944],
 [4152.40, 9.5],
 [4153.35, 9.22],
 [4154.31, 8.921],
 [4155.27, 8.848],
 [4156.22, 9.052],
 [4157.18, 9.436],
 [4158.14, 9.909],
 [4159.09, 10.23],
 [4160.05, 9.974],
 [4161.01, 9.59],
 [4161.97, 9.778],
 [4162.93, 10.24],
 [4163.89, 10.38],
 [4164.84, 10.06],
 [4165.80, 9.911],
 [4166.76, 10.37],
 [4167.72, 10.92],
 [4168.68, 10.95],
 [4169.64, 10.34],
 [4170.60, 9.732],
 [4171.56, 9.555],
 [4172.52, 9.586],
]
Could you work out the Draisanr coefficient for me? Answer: 7.6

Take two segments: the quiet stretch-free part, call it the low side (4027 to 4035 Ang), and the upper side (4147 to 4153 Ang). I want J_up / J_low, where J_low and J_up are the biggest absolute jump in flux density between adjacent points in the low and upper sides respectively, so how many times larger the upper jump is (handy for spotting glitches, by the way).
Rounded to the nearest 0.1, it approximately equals 1.2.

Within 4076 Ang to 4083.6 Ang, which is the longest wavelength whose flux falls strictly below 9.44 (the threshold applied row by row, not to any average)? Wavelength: 4079.42 Ang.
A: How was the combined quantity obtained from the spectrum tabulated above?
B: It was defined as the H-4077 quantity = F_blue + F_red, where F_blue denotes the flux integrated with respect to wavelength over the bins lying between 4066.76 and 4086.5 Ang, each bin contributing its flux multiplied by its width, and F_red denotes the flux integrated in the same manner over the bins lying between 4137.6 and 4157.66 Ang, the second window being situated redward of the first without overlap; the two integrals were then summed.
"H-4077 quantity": 370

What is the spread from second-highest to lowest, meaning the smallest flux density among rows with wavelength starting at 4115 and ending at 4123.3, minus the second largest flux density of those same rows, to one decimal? -1.9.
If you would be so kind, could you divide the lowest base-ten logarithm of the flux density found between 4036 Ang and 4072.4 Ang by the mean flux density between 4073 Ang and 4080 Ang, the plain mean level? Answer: 0.107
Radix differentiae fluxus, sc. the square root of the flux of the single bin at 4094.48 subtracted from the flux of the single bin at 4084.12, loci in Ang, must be 0.98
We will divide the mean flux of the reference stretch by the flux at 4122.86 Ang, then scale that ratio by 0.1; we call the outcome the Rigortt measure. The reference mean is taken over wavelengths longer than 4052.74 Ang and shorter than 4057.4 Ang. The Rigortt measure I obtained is 0.088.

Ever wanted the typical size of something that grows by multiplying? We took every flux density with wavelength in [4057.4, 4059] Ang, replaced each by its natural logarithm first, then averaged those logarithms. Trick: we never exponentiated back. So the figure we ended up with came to 2.20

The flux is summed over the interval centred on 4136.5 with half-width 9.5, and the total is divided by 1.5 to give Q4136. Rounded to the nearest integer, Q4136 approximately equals 127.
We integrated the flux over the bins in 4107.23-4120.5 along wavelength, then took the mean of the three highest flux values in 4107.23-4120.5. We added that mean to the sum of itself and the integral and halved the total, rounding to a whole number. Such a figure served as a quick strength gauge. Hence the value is 68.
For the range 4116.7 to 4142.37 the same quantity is 131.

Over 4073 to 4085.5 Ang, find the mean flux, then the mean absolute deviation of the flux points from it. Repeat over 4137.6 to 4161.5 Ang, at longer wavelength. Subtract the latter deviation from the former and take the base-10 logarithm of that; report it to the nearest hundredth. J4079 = -1.03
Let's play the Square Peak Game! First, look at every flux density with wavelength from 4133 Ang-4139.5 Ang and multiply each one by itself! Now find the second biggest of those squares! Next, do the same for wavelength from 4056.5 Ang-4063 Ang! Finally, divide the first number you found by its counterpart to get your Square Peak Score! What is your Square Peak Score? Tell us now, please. 1.16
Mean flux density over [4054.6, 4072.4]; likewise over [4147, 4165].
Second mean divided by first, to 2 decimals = 1.08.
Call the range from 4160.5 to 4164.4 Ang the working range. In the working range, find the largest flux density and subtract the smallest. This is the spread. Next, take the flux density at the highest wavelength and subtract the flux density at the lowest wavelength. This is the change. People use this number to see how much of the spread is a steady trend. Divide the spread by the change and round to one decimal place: 1.0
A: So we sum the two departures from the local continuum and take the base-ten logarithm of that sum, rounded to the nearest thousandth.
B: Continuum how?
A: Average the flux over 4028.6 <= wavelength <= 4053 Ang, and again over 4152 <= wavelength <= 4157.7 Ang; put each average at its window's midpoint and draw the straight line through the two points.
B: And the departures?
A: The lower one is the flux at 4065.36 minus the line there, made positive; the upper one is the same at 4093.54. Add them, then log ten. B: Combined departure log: 0.083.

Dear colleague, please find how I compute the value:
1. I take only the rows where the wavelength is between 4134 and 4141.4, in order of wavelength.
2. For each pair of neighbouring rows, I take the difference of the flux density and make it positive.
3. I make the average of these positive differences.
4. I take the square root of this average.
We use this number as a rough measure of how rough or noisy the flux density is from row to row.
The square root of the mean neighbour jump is 0.53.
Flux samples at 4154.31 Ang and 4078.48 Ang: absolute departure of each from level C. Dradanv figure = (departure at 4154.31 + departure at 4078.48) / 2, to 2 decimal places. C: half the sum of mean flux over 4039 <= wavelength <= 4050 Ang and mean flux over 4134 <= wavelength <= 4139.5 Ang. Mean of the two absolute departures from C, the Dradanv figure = 0.60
